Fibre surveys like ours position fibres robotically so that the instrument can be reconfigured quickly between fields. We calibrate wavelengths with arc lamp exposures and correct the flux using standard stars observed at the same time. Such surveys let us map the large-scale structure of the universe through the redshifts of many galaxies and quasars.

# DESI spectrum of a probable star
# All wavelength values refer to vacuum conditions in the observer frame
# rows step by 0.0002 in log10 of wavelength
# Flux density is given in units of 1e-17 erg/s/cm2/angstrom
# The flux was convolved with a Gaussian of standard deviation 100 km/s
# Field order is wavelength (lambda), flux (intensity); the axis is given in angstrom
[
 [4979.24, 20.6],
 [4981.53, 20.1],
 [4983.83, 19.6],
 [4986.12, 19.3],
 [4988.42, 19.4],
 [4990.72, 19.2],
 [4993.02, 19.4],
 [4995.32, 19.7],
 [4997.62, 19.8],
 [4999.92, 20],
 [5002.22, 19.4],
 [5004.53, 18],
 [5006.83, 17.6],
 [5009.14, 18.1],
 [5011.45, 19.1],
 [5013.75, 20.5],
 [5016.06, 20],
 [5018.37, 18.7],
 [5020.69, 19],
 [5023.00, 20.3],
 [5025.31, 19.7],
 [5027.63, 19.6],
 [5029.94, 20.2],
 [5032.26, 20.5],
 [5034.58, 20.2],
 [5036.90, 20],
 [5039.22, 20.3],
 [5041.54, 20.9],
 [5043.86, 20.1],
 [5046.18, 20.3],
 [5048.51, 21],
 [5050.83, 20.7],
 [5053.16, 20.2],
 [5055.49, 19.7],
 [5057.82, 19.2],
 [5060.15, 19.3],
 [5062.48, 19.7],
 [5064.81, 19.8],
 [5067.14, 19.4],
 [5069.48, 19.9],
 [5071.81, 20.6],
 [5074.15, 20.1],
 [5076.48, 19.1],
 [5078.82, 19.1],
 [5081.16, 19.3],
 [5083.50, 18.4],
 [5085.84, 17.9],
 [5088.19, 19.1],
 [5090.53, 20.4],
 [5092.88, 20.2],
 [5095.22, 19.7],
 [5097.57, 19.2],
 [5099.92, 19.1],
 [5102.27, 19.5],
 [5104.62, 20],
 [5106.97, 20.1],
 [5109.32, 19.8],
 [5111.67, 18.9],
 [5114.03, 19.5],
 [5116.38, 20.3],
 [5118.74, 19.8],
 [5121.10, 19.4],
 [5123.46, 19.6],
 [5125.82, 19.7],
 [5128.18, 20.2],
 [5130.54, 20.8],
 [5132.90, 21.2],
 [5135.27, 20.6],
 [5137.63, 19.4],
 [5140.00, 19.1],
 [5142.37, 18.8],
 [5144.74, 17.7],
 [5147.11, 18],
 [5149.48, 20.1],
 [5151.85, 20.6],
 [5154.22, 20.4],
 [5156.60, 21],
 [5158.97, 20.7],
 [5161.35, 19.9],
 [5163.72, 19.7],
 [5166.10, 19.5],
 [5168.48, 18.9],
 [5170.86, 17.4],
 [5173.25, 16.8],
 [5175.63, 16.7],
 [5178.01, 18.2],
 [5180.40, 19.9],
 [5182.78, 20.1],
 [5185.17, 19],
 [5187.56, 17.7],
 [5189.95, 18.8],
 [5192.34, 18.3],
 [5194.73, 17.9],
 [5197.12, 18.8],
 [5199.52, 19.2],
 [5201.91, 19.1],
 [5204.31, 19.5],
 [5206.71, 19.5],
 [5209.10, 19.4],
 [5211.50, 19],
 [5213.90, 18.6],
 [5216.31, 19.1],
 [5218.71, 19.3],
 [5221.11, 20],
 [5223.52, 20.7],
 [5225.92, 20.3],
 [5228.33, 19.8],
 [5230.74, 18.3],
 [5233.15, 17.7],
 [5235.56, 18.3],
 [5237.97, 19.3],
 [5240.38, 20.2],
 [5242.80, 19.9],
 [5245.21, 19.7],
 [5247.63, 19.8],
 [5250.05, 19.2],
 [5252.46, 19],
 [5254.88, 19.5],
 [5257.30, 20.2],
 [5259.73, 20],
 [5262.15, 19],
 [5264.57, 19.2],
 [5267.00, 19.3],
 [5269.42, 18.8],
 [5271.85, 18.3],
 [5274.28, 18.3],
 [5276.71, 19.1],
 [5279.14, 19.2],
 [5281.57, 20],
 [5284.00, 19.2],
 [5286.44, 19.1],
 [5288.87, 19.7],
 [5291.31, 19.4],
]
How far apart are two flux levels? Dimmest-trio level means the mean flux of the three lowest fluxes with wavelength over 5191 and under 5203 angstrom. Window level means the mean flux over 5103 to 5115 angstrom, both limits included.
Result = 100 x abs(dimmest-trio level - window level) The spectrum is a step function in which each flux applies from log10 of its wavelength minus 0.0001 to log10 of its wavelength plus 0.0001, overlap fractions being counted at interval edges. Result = 133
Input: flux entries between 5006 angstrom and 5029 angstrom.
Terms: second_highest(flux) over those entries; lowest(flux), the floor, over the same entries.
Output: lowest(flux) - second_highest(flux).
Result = -2.7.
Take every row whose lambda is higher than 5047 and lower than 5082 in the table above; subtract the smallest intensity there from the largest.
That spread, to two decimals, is 1.90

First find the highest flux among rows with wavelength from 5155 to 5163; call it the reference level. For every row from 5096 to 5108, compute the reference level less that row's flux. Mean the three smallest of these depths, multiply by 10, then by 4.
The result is 45.3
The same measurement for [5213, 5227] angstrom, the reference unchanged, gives 26.7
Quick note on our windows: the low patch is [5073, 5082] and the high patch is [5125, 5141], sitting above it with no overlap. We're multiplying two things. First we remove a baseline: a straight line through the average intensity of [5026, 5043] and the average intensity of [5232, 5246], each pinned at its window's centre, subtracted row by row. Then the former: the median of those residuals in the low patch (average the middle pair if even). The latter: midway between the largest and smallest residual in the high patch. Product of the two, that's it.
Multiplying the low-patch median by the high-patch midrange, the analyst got -0.35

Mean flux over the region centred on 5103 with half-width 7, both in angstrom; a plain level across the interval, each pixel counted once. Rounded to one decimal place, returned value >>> 19.6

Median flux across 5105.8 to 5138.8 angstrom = 19.8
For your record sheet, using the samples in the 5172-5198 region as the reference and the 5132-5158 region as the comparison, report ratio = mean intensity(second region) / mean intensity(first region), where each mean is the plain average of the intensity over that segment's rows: 1.07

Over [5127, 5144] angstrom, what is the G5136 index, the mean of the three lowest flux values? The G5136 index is 19.1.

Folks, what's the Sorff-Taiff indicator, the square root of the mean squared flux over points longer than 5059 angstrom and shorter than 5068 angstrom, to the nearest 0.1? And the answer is 19.6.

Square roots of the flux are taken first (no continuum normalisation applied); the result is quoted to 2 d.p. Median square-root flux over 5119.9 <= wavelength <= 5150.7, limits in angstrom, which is 4.43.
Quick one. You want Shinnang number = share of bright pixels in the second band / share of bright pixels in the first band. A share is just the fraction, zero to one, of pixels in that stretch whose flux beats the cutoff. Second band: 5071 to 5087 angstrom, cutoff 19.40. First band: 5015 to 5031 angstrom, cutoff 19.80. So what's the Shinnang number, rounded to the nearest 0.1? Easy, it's 0.7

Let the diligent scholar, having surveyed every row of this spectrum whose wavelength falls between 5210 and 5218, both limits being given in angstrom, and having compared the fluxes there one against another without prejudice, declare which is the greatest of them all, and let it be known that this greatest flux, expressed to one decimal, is 19.1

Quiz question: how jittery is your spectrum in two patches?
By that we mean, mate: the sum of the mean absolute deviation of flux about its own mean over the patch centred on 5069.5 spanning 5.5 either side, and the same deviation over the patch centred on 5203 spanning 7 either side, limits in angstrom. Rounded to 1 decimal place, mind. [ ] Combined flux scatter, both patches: 0.5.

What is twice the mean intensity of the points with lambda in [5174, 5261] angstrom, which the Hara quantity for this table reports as 38.3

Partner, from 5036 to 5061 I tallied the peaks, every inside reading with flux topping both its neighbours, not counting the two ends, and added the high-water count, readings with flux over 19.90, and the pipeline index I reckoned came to 10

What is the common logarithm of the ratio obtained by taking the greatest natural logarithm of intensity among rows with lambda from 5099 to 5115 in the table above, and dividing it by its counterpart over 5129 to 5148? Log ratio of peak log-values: -0.0076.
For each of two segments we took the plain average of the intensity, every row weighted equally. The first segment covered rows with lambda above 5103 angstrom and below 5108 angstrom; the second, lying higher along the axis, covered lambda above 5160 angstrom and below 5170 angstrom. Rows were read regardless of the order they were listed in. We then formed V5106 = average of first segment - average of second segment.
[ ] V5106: 0.55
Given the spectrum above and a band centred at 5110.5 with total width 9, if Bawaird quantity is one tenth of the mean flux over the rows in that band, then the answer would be 1.96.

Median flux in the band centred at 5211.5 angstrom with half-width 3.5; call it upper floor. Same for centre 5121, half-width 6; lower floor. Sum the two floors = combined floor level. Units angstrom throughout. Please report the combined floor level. 38.7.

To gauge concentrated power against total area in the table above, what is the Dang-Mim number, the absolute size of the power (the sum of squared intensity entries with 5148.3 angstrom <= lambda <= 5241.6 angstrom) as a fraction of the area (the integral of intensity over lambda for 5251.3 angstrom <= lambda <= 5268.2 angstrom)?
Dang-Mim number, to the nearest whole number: 44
